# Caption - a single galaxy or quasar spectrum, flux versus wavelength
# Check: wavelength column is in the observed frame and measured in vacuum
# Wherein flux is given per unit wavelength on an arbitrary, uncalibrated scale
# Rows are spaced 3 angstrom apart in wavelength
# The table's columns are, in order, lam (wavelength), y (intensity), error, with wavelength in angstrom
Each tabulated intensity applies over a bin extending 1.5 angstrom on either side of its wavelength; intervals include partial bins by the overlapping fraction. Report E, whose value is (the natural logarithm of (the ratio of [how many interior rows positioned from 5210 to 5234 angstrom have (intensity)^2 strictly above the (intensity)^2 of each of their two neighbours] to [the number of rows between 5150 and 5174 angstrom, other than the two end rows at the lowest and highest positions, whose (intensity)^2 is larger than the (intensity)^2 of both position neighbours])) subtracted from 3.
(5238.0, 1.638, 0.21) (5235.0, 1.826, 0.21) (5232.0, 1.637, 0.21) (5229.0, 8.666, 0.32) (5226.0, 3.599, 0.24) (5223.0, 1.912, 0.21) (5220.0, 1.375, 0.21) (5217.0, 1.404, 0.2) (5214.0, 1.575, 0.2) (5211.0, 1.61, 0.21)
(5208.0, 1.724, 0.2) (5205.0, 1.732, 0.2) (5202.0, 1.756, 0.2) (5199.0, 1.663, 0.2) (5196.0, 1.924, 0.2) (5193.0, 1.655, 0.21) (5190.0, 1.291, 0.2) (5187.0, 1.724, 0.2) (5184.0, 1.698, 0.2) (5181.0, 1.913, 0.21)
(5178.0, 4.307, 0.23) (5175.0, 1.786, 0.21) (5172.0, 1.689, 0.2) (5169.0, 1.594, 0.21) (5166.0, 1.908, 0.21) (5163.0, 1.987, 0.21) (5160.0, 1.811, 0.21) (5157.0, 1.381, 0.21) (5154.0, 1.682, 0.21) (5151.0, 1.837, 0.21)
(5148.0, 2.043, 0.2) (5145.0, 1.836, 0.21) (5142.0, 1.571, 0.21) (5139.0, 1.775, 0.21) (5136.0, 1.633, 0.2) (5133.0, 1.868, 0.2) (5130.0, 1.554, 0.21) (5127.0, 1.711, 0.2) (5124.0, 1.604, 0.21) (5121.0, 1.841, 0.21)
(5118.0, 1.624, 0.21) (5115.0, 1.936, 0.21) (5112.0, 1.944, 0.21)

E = 3.00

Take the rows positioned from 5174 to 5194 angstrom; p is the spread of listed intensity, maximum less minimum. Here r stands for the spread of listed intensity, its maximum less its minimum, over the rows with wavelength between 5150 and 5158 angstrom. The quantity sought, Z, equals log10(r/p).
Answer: -0.8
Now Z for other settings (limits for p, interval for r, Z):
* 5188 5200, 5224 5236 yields 1.0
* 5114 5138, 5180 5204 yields 0.2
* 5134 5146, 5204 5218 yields 0.1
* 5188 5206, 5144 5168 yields 0.0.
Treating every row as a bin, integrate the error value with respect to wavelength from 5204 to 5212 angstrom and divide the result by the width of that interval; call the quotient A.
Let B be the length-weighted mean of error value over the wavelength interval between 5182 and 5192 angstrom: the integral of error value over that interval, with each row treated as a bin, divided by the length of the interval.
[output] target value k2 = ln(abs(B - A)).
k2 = -6.2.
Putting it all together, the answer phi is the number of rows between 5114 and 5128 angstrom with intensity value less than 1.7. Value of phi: 2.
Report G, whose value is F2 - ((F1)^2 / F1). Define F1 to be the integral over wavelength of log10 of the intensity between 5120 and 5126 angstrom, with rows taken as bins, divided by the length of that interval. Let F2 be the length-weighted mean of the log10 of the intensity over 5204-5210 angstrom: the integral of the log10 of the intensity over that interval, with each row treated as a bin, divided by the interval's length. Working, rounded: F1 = 0.23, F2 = 0.235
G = 0.00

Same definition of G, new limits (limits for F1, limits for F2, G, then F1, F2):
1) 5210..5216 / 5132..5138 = 0.04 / 0.20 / 0.240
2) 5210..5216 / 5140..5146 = 0.03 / 0.20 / 0.229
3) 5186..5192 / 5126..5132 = 0.04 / 0.17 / 0.216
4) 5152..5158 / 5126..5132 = 0.02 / 0.19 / 0.216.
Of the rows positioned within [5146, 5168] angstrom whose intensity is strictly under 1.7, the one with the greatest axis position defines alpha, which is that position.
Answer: 5157.0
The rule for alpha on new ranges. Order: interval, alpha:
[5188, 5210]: 5199.0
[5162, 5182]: 5172.0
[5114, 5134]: 5130.0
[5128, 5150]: 5142.0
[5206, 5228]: 5220.0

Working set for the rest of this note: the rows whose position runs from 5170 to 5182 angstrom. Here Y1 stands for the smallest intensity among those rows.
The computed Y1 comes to 1.689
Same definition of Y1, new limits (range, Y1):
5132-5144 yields 1.571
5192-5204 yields 1.655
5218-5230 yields 1.375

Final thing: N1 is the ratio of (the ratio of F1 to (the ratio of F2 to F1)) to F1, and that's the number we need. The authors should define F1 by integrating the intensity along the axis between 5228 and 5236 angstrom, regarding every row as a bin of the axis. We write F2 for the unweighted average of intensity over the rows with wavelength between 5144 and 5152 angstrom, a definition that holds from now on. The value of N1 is 16.3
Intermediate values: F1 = 31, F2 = 1.91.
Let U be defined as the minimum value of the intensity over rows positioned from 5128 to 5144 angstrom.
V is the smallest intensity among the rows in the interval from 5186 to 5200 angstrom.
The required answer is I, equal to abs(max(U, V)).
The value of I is 1.55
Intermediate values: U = 1.554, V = 1.291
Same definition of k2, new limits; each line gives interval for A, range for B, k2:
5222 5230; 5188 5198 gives -2.9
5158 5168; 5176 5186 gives -6.0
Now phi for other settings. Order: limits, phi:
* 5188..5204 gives 3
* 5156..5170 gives 2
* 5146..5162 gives 2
